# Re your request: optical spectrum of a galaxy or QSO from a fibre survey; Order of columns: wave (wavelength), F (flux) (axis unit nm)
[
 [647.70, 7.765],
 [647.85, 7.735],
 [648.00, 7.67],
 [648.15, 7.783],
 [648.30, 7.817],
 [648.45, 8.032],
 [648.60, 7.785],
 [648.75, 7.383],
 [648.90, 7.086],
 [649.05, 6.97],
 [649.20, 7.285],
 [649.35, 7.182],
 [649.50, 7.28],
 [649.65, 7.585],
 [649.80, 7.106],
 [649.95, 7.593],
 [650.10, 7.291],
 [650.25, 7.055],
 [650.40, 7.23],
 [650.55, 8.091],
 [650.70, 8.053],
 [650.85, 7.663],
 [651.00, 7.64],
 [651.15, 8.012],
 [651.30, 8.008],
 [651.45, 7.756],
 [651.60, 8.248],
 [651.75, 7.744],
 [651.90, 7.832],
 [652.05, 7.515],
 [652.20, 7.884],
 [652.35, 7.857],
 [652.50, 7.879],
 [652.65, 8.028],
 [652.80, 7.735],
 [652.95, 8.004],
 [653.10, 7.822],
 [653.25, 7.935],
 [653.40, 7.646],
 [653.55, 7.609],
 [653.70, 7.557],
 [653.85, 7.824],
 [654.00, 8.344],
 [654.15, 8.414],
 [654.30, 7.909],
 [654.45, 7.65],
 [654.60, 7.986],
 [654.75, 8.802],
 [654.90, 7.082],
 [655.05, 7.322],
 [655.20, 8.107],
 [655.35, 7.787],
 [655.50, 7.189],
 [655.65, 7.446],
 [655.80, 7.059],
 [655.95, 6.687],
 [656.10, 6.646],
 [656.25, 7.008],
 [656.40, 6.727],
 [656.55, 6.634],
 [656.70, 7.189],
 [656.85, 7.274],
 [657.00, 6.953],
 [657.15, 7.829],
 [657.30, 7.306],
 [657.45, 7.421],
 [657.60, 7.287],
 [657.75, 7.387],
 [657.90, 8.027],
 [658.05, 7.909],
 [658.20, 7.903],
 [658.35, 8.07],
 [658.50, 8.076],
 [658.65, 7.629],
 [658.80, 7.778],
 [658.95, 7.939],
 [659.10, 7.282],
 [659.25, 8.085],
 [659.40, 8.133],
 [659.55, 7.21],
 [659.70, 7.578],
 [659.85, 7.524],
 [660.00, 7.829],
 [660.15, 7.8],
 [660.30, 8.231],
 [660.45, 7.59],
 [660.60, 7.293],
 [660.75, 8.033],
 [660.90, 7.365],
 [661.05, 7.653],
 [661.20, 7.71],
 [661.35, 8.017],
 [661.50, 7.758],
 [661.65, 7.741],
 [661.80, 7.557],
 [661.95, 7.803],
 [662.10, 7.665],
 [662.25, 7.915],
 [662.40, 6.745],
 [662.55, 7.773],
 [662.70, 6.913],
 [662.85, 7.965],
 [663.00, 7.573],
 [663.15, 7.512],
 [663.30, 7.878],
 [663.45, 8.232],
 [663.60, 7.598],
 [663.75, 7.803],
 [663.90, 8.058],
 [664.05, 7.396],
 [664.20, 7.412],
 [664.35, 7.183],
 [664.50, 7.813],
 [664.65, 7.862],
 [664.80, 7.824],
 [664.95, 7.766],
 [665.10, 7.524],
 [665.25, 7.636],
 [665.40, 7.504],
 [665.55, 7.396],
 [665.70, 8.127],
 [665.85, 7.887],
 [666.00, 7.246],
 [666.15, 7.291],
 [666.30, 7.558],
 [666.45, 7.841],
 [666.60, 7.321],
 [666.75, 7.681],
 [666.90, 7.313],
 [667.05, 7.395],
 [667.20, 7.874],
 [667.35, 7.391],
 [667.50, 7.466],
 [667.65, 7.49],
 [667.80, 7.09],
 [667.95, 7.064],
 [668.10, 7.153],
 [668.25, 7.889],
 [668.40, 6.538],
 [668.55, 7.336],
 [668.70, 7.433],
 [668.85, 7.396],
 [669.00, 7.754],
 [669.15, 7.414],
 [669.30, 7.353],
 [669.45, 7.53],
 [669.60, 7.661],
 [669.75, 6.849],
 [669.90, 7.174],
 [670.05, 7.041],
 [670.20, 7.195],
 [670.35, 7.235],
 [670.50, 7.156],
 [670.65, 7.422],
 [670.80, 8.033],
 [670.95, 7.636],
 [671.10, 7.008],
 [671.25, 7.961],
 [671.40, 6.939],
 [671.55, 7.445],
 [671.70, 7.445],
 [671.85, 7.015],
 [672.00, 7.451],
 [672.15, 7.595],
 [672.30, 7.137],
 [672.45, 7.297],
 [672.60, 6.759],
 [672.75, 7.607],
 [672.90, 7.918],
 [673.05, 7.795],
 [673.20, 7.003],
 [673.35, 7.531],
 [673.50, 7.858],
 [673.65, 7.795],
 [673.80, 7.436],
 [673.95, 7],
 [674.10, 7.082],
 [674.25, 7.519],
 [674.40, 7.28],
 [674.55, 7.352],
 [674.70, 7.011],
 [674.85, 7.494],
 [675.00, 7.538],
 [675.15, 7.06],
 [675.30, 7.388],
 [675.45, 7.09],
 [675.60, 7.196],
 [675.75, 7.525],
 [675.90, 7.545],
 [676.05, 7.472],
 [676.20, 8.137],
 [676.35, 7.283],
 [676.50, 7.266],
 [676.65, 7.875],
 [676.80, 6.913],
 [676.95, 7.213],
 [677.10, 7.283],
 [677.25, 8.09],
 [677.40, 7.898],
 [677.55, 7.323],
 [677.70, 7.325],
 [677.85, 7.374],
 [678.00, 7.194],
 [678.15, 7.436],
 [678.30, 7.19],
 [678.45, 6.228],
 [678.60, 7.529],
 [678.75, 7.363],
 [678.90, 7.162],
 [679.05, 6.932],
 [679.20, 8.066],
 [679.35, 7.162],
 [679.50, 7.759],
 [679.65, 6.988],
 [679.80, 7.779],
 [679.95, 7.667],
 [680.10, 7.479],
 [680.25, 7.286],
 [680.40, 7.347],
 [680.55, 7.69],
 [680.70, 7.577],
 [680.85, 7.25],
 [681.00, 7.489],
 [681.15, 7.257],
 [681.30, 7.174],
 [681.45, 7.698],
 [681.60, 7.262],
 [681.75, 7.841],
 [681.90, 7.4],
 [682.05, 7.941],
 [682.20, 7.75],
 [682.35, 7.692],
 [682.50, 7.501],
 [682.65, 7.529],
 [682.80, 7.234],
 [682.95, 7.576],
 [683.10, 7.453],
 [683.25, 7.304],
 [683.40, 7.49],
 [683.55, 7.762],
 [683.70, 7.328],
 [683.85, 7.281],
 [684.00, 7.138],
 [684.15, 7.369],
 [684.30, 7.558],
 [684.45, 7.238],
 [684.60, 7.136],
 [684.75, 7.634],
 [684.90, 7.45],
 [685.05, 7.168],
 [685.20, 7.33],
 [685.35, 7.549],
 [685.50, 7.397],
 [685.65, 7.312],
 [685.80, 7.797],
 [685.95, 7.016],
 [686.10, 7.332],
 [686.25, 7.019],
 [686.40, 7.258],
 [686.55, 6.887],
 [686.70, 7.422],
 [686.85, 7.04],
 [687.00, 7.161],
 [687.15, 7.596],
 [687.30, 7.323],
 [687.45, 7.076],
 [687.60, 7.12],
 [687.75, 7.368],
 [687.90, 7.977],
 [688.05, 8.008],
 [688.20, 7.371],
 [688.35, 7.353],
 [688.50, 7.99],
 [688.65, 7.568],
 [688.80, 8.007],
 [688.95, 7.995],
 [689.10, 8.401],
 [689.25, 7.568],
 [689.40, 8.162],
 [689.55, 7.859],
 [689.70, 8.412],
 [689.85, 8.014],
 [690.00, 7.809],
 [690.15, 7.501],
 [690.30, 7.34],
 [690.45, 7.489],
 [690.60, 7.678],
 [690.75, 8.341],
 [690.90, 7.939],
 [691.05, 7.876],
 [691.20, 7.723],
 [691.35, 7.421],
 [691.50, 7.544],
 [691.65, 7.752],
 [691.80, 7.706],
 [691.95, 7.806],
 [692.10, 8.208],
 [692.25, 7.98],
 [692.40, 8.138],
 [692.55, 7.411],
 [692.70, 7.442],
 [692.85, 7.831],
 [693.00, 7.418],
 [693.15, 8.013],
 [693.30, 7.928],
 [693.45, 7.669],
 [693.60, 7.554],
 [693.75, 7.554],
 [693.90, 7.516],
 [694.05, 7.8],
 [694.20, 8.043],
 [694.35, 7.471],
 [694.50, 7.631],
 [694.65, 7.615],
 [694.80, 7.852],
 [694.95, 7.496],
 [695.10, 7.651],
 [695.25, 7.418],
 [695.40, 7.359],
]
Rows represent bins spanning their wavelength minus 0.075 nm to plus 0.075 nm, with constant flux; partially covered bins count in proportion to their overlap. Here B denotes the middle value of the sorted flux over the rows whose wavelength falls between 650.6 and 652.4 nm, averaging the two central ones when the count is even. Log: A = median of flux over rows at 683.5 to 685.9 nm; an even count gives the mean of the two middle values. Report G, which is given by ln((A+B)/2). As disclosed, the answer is 2.028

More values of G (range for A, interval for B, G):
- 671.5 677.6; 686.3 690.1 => 2.015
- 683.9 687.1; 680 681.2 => 1.996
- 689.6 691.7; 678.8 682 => 2.024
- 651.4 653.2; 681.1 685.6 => 2.033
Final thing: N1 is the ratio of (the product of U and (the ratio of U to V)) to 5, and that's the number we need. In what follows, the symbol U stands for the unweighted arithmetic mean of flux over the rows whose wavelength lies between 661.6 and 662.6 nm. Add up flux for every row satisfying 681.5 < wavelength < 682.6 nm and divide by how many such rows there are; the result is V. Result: 1.51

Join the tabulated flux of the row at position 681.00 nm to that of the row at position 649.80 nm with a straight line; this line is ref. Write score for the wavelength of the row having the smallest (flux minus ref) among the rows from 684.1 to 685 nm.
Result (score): 684.60 nm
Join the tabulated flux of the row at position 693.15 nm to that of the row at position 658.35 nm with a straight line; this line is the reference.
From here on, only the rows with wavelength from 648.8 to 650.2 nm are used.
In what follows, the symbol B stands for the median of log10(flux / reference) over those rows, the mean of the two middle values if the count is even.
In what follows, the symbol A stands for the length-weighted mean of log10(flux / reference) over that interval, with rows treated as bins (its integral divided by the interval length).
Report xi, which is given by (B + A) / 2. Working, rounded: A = -0.047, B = -0.046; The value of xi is -0.046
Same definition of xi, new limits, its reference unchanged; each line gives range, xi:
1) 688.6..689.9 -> -0.001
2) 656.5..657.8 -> -0.045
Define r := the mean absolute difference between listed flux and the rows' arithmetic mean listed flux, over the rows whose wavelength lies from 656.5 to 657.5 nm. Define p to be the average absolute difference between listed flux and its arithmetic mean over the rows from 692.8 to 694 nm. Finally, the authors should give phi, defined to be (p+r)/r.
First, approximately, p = 0.179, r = 0.26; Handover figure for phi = 1.7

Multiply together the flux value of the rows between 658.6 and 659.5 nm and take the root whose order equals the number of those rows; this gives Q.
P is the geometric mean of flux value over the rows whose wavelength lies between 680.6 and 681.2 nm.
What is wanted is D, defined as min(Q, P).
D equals 7.39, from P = 7.39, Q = 7.8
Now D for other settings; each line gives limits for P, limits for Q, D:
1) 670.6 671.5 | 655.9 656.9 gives 6.88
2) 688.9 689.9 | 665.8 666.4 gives 7.49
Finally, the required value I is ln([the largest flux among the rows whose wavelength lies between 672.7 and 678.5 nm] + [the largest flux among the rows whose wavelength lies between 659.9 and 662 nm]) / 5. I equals 0.559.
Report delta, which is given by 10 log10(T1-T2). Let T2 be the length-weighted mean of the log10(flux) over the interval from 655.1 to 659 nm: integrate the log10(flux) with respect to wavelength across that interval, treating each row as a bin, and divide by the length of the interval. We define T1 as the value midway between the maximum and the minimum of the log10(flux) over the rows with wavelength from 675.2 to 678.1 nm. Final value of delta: -23.0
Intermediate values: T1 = 0.875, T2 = 0.8701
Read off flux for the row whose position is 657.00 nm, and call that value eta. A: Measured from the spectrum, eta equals 6.953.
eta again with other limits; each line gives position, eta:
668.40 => 6.538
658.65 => 7.629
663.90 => 8.058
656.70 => 7.189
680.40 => 7.347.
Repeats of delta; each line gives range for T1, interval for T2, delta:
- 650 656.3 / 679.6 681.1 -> -19.6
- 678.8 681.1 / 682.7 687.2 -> -20.9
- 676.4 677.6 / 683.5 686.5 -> -21.0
